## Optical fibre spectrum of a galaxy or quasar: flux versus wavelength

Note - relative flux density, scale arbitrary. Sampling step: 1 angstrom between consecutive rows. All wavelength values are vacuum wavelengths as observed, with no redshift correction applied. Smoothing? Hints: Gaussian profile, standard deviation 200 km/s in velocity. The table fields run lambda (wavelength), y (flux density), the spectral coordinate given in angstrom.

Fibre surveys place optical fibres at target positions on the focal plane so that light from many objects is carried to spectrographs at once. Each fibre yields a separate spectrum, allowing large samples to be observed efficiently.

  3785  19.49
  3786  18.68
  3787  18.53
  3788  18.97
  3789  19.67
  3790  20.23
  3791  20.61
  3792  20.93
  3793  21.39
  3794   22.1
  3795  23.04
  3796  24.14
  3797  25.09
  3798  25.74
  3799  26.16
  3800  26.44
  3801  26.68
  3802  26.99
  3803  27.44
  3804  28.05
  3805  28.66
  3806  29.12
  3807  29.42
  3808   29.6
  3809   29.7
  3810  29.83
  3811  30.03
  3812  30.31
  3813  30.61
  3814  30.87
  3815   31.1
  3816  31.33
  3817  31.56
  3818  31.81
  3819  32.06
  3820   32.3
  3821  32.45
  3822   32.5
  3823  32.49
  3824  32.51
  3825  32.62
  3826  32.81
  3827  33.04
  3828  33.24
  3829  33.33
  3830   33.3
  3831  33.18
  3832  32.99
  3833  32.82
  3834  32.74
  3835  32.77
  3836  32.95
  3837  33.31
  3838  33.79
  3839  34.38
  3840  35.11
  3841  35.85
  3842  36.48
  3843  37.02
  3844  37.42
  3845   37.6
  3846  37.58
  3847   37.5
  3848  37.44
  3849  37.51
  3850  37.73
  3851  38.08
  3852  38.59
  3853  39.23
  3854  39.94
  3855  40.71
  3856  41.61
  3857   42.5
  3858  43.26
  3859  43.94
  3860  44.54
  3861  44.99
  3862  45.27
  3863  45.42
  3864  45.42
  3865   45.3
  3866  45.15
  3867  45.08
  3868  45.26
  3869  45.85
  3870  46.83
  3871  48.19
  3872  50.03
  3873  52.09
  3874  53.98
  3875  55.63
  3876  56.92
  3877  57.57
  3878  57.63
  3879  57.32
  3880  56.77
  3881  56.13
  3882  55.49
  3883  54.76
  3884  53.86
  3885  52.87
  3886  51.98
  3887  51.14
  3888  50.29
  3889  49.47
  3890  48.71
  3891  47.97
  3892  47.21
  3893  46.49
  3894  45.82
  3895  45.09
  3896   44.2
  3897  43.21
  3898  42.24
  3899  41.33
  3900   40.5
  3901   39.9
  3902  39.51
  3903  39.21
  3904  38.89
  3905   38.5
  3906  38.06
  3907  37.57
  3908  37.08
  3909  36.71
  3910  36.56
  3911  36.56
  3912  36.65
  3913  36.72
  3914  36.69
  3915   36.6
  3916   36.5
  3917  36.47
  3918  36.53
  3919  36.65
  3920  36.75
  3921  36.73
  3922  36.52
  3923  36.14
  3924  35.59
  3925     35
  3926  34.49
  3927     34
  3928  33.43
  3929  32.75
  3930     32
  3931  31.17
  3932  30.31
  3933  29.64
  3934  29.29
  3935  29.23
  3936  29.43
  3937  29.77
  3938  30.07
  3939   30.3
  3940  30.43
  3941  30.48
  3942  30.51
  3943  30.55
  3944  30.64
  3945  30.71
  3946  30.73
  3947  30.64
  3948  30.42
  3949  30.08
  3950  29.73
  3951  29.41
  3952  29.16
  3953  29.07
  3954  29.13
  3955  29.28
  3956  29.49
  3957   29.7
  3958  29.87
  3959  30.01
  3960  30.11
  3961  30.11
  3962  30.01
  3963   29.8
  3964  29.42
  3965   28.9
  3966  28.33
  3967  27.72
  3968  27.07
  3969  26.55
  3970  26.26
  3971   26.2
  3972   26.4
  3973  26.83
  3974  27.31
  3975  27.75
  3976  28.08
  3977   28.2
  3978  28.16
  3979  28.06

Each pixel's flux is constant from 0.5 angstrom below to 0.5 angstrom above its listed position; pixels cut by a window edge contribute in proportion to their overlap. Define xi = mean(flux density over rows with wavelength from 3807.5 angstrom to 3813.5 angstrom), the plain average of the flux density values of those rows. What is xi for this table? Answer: 30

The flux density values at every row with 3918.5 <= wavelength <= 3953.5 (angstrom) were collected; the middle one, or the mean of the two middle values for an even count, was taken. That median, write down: 31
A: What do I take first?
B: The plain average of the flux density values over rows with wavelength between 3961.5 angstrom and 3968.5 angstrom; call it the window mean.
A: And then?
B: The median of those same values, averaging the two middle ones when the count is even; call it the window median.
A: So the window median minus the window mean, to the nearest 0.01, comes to 0.15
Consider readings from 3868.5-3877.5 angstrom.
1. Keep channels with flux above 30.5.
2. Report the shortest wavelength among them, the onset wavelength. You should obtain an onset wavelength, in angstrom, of 3869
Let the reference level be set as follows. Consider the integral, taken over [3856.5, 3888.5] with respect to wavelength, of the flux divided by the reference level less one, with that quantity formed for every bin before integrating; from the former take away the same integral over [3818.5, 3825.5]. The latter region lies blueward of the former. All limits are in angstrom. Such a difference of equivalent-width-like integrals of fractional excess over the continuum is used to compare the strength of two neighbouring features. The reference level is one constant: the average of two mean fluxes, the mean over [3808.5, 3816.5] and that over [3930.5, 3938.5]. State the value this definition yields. 21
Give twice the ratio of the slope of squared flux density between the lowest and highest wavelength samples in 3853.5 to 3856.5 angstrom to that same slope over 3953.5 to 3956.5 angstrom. 12.9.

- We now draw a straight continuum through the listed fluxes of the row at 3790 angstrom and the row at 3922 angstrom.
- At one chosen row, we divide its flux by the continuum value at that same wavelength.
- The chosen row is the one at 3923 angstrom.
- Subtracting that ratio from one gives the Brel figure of 0.0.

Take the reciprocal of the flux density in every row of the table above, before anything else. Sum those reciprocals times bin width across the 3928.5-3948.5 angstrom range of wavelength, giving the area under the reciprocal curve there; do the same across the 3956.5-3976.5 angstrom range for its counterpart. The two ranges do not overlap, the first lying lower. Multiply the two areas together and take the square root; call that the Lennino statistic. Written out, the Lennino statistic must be 0.68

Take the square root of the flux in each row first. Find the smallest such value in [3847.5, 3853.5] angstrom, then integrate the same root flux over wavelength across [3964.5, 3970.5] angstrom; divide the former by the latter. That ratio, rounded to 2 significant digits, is 0.19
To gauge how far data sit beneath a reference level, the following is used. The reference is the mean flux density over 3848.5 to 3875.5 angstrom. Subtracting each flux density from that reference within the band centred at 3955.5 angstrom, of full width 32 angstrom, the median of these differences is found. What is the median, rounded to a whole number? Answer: 15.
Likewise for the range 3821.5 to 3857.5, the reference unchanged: 10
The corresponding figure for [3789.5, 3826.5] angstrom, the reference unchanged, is 15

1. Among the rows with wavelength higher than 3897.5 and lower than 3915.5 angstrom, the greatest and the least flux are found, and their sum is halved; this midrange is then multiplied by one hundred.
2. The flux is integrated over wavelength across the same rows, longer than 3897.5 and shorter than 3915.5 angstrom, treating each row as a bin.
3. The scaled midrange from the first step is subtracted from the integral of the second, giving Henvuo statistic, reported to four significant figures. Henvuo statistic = -3251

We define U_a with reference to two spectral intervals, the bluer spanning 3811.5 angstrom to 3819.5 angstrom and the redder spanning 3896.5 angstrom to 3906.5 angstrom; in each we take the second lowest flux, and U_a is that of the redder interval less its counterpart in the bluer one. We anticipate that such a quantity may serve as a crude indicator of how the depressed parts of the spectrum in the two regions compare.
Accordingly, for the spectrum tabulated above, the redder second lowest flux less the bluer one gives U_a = 7.9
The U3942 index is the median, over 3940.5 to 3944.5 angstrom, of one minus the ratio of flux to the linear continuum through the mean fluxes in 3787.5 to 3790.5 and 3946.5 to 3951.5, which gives 0.0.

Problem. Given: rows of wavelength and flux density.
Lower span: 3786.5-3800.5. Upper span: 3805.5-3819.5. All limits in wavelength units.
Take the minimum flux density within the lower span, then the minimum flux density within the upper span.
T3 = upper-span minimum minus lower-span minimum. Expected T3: 11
